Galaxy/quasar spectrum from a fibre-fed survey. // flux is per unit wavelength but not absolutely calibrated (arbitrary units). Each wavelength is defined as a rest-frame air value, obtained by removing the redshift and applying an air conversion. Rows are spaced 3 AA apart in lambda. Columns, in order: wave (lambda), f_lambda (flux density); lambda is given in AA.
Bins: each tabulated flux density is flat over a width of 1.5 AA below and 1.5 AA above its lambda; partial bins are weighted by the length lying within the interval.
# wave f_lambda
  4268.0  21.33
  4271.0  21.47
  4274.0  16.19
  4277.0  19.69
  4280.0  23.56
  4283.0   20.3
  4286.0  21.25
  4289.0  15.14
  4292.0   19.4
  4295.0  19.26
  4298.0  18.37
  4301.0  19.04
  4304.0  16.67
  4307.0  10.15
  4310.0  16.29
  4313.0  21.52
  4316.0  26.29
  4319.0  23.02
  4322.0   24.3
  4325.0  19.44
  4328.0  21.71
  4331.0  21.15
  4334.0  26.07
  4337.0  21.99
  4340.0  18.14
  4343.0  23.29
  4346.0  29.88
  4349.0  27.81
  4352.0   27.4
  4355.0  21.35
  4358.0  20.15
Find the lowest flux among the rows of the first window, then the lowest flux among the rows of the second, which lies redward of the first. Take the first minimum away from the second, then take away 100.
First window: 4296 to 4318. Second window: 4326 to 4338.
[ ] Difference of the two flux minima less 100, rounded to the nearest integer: -89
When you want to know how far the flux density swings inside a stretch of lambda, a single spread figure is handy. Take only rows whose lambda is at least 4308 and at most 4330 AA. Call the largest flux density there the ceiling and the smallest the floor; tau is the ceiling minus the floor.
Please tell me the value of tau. 10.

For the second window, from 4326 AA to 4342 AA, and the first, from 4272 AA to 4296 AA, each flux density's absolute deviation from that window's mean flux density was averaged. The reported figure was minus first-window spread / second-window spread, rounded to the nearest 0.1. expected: -1.1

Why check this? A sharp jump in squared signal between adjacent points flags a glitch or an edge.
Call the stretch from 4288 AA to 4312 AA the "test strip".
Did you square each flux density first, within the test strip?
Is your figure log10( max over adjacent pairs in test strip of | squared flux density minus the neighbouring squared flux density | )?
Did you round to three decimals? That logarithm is 2.243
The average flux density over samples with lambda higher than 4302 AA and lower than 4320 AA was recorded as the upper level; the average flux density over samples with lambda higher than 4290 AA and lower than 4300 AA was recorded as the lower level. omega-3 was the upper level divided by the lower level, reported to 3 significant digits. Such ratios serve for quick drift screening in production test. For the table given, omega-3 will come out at 1.00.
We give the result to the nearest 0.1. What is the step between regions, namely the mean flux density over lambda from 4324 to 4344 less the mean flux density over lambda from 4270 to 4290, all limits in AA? 2.0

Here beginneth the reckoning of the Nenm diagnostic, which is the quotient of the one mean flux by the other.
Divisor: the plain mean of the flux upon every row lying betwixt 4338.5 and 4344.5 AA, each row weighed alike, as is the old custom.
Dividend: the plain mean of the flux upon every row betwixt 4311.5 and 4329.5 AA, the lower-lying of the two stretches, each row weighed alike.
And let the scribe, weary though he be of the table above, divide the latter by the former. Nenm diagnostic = 1.10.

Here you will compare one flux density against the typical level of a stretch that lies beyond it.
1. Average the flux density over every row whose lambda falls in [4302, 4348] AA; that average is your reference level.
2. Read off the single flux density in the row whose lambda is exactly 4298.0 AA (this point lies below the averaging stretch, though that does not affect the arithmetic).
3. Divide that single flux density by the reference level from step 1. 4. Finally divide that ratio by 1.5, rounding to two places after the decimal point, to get 0.57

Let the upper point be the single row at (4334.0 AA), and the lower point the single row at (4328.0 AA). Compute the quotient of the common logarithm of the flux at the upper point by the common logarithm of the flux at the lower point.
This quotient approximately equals 1.059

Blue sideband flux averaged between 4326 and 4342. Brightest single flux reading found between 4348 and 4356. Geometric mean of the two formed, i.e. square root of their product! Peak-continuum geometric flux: 24.6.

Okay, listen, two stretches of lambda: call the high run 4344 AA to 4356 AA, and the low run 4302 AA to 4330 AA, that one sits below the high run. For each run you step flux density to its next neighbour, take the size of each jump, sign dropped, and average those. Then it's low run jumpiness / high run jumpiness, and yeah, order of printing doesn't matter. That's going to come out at 1.5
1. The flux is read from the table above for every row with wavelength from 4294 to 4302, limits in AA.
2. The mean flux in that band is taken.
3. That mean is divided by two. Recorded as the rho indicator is 9.4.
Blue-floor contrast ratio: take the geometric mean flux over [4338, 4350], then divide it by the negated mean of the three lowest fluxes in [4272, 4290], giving -1.4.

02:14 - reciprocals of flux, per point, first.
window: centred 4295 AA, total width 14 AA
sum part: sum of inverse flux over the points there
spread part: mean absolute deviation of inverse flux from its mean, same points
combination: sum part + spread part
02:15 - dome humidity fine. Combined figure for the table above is 0.28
